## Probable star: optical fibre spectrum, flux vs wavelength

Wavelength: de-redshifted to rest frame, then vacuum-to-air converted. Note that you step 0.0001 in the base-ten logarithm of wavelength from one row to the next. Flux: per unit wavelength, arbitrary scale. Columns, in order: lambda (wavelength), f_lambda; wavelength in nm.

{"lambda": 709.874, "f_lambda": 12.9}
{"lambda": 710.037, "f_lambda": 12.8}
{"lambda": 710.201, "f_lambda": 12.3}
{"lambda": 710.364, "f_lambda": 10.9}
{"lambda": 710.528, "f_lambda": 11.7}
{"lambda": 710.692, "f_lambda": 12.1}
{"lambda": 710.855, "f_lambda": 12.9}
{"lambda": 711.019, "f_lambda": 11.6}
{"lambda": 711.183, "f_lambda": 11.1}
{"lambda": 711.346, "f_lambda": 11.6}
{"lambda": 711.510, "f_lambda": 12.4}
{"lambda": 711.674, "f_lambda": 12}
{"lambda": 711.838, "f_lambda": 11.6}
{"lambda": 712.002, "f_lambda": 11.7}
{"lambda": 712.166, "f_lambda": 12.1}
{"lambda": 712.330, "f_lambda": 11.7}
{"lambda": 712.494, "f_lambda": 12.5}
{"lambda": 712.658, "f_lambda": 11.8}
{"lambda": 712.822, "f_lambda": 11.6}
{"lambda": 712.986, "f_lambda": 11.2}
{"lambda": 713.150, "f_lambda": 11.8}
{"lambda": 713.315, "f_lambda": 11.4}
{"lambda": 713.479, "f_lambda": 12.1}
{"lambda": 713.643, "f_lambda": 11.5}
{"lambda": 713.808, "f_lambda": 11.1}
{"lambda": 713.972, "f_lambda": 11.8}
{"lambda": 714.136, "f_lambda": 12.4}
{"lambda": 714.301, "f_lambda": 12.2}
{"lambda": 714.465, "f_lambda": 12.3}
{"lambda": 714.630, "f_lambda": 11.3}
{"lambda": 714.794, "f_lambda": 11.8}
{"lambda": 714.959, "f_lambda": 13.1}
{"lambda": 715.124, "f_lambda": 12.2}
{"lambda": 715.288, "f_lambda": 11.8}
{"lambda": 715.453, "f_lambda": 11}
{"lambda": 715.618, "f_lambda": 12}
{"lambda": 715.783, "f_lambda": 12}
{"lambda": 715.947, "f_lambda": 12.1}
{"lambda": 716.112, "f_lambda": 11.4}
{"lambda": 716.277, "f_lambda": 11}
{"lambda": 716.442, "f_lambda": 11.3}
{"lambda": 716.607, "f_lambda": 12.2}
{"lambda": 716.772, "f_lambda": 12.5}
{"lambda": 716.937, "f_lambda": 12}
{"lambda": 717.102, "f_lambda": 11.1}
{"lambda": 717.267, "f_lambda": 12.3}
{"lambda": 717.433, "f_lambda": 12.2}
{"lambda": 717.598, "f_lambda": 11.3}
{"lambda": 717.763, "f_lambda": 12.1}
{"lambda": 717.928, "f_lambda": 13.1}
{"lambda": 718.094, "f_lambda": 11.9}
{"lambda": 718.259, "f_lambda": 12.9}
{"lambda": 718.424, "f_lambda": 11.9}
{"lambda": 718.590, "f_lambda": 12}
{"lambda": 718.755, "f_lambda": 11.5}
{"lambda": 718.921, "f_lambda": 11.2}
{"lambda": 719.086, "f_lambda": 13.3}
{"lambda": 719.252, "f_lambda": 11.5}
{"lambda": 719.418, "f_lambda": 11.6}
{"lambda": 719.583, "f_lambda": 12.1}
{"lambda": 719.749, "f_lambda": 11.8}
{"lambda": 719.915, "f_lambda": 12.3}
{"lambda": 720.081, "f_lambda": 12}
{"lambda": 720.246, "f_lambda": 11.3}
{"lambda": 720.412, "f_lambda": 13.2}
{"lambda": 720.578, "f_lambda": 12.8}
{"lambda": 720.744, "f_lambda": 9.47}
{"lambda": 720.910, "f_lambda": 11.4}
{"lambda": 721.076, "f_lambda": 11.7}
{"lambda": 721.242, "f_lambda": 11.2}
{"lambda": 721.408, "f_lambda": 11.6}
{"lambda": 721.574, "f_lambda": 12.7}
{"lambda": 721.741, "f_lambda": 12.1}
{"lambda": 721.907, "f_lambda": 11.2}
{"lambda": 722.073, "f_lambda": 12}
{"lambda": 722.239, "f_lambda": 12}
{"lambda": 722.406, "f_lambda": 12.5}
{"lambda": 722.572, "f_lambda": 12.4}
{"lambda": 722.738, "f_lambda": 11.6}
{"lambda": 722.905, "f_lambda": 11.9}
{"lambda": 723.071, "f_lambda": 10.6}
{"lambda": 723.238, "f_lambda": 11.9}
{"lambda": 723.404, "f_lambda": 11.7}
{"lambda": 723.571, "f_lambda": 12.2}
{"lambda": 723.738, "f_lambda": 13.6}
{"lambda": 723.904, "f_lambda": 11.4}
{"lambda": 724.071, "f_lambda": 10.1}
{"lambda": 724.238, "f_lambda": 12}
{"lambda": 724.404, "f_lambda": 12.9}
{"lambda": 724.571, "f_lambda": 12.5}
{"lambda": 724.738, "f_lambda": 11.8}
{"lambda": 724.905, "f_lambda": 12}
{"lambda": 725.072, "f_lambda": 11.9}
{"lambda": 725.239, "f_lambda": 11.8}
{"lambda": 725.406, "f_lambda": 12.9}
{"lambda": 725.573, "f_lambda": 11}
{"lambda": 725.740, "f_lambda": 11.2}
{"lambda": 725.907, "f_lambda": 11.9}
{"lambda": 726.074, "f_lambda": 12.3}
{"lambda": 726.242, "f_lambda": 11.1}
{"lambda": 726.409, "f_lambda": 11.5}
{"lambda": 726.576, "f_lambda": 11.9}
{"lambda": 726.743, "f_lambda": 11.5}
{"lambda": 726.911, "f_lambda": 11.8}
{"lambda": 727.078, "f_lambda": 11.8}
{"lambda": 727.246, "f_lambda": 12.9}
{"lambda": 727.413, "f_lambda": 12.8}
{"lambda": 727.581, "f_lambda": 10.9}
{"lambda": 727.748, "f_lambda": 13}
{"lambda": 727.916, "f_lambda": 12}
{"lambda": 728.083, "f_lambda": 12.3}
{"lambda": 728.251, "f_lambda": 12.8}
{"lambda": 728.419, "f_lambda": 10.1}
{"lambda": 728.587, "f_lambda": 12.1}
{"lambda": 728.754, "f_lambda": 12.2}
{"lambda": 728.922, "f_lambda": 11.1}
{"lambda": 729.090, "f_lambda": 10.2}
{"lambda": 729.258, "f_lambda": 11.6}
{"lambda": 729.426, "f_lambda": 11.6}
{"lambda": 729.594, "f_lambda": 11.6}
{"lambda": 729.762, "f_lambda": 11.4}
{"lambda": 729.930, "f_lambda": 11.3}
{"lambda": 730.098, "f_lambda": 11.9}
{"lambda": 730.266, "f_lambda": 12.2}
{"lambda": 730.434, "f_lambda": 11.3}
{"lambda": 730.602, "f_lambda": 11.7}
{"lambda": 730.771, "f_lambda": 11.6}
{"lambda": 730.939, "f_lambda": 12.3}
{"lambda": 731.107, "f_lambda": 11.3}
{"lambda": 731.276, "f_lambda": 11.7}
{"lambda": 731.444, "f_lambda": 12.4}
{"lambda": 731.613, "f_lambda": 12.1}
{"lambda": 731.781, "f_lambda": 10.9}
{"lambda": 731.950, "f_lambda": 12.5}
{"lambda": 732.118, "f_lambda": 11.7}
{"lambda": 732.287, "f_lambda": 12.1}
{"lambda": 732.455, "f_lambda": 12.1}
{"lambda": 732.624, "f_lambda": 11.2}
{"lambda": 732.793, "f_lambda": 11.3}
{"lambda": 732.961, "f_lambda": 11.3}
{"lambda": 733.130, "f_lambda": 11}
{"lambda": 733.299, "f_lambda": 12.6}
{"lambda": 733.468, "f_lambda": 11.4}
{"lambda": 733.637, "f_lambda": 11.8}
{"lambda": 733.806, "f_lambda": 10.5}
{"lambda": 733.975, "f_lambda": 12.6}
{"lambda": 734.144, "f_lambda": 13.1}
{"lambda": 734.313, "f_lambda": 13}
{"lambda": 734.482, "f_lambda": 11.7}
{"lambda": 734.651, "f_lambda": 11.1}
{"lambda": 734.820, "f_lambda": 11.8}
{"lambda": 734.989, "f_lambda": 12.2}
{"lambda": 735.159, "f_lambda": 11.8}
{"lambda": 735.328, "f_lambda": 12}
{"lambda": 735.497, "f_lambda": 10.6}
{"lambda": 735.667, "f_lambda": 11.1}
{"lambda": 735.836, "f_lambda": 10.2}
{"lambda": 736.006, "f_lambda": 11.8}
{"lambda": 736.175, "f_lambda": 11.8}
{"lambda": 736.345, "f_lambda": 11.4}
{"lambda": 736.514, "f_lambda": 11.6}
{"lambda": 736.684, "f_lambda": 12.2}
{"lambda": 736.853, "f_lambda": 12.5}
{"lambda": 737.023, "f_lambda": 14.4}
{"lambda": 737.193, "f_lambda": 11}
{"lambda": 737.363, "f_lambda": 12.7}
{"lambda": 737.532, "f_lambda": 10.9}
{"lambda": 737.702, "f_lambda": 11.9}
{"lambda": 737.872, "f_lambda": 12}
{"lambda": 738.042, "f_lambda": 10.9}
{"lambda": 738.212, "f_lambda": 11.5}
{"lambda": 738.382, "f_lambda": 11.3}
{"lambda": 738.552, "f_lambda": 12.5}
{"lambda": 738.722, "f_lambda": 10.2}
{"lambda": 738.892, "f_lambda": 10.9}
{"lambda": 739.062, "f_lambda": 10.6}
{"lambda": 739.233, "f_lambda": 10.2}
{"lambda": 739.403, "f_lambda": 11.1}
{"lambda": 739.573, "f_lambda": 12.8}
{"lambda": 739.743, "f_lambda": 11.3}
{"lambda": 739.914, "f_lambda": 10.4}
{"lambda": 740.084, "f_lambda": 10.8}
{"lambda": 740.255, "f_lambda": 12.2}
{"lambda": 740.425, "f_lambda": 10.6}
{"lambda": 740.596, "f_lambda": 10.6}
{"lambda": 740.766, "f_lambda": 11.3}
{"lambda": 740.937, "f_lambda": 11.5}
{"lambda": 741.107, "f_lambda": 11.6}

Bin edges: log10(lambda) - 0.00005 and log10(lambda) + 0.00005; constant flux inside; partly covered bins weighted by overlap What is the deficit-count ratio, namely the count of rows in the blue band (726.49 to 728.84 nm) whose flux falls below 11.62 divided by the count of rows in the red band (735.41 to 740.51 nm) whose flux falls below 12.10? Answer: 0.13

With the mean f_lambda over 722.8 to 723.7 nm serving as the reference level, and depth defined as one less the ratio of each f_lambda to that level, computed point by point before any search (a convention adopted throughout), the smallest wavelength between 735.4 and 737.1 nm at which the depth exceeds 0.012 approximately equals 735.497 nm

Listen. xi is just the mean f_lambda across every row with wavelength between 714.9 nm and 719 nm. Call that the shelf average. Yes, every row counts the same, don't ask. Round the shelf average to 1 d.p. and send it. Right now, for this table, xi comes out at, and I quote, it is 11.9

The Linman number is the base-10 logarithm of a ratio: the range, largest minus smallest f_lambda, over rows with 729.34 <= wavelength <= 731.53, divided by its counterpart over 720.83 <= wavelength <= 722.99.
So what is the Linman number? -0.13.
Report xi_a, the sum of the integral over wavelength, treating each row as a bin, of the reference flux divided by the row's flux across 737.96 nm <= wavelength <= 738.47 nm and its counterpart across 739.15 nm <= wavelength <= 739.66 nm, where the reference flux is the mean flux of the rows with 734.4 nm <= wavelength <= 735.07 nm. 1.06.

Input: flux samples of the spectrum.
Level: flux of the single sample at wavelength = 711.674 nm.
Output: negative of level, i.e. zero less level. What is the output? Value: -12.0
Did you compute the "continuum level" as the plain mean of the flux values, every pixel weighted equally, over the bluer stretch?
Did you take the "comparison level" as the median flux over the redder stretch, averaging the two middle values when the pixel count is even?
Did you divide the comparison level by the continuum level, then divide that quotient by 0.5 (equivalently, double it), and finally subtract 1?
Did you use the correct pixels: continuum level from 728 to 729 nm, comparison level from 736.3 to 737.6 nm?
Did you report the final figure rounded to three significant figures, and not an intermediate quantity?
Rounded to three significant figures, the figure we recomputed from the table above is 1.02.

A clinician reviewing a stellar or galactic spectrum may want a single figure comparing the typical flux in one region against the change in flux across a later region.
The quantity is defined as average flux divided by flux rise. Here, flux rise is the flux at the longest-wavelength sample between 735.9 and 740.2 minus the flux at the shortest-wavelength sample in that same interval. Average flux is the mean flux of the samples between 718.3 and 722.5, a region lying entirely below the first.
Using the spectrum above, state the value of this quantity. -12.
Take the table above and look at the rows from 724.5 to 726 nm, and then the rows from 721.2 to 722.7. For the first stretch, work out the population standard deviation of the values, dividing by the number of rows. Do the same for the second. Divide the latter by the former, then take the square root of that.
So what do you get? 0.97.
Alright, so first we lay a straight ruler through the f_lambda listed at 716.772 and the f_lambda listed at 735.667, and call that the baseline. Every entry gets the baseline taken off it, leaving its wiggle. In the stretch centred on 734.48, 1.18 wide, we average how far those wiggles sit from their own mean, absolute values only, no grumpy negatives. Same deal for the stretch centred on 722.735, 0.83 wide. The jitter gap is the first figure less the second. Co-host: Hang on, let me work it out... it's 0.02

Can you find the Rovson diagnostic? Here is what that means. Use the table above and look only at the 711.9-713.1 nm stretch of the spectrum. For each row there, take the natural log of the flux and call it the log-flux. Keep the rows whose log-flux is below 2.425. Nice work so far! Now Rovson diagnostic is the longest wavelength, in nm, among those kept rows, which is 712.986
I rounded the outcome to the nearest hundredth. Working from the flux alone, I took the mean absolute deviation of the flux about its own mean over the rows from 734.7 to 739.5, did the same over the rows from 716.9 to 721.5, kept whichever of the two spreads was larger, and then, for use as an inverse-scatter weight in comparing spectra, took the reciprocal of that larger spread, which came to 1.45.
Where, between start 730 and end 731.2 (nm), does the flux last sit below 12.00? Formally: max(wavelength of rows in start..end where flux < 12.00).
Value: 731.107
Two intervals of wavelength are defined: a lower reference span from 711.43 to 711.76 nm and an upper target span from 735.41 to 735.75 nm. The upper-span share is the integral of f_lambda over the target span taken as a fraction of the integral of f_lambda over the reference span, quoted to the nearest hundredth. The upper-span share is 0.92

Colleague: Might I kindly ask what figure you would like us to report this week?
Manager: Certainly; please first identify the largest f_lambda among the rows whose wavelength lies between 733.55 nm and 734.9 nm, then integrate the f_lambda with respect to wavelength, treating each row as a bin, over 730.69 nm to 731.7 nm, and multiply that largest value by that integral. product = 157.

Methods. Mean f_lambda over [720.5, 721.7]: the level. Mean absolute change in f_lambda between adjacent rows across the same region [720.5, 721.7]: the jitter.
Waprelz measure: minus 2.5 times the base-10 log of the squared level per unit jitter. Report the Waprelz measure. -5.06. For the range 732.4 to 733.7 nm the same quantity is -5.80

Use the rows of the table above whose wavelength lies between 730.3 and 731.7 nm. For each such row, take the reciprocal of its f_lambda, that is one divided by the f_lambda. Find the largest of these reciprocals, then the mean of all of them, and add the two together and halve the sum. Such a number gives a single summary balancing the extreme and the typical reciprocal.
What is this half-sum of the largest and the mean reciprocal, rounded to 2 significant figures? 0.087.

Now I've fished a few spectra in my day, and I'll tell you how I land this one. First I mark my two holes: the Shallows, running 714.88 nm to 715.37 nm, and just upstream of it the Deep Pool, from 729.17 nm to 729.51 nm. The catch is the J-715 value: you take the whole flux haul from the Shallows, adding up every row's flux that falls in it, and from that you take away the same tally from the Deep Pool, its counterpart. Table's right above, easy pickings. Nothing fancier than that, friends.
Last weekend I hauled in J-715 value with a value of 14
